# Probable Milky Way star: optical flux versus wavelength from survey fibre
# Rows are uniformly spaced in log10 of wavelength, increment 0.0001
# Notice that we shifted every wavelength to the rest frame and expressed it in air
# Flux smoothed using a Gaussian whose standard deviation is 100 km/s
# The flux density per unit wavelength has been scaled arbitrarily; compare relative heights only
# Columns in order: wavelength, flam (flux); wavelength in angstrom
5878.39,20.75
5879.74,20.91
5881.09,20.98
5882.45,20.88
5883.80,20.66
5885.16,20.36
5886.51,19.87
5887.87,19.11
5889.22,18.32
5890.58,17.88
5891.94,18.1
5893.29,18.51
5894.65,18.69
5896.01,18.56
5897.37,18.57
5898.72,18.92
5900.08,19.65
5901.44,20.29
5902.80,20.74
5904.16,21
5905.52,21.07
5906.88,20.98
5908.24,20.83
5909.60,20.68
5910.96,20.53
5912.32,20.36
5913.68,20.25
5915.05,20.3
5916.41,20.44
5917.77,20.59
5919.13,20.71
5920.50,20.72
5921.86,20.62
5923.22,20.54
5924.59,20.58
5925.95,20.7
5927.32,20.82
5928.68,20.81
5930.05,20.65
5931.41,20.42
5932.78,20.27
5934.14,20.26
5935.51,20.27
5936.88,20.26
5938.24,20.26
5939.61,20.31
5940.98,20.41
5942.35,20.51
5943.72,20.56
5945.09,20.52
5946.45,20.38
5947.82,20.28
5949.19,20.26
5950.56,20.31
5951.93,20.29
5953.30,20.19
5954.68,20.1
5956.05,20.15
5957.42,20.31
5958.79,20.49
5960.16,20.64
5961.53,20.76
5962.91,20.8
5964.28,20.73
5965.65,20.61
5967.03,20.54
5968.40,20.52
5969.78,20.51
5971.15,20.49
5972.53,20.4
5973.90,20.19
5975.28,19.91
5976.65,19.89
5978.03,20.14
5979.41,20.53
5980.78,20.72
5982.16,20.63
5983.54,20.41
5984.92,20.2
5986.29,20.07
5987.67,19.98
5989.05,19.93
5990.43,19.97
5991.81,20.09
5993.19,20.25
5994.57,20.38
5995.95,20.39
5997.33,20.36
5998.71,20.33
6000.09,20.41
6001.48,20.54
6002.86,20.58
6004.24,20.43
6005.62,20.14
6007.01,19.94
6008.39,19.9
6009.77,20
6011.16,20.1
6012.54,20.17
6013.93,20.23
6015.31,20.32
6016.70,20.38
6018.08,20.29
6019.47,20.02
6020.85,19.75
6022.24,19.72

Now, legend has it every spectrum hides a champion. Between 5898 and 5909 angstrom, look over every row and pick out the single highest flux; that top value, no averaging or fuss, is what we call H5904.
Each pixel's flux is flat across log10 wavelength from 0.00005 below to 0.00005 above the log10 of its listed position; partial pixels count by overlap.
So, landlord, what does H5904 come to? 21.07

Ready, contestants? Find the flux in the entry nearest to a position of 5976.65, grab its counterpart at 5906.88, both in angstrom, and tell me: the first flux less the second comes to -1.1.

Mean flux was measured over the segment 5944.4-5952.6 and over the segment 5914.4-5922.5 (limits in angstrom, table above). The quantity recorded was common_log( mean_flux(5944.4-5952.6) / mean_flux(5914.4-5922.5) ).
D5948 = 0.00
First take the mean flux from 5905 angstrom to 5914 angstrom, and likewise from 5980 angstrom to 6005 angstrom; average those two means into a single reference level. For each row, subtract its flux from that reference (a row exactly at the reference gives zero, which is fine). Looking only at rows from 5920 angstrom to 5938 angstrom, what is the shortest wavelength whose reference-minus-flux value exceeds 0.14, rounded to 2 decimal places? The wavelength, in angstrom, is 5932.78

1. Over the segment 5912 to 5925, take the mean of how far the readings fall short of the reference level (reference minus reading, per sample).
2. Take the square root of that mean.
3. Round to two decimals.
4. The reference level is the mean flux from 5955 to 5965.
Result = 0.21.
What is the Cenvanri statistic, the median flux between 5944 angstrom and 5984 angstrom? 20.4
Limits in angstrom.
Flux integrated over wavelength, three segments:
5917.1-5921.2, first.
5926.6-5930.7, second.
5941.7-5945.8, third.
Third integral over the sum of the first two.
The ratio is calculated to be 0.497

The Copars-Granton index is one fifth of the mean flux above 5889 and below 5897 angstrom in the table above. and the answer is 3.67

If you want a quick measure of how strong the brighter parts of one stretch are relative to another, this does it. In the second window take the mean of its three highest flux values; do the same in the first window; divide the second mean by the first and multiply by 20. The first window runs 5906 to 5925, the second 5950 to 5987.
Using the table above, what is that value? 19.9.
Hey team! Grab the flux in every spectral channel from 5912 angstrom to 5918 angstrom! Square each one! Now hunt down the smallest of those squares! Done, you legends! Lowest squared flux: 410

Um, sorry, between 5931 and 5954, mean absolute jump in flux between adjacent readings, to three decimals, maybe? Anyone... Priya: 0.059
